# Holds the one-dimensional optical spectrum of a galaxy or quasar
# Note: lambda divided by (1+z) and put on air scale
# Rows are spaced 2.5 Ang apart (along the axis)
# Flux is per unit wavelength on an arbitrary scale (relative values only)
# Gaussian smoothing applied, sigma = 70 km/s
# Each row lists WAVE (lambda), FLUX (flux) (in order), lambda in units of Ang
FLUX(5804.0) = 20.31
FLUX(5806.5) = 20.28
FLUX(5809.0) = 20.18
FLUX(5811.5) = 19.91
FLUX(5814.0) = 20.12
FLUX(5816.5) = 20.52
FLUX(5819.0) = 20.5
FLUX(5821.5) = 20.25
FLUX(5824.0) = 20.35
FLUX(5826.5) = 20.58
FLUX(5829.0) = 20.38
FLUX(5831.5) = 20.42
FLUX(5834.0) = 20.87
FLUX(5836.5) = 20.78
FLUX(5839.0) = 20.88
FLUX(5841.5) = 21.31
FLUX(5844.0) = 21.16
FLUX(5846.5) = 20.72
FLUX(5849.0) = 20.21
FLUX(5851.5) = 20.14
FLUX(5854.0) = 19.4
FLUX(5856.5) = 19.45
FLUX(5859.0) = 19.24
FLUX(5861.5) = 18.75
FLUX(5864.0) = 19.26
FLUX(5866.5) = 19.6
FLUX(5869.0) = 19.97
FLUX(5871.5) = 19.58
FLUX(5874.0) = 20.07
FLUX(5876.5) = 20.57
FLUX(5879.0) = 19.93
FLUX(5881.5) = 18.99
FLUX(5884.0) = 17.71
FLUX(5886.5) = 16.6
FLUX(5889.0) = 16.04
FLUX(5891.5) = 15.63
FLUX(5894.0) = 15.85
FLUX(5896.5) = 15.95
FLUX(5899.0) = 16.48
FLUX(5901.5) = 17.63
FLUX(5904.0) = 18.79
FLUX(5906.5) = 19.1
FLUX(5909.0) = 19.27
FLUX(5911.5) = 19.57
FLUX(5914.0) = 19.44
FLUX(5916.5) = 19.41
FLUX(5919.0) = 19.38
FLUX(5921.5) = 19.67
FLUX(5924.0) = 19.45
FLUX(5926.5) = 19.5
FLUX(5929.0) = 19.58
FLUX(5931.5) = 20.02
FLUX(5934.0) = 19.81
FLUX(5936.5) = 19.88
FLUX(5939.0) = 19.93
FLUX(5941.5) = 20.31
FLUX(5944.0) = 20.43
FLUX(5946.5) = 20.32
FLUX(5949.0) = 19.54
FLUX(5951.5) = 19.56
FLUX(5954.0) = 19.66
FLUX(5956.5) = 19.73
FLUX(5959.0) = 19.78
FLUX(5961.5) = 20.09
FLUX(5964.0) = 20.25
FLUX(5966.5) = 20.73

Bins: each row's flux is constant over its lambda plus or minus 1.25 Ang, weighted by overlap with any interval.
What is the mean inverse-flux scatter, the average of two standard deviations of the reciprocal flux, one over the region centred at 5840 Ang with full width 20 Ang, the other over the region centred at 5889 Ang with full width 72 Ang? 0.0027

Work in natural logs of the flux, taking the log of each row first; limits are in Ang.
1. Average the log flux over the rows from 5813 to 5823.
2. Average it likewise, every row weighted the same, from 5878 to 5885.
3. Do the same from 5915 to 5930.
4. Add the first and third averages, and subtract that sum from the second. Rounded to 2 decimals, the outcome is -3.05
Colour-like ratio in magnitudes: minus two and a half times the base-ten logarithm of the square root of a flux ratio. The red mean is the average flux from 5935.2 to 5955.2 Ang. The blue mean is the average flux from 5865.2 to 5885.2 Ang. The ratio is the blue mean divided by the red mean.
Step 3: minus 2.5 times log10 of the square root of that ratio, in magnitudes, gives 0.011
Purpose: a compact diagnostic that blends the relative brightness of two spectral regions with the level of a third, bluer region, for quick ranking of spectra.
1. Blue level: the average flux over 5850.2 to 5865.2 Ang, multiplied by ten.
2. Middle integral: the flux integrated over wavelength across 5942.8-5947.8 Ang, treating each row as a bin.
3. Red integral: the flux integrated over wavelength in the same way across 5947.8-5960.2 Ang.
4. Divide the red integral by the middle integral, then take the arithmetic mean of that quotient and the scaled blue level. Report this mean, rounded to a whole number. 98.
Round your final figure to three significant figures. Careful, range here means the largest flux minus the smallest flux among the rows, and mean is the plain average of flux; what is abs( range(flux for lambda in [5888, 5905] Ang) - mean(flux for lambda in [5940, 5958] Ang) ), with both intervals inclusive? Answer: 16.8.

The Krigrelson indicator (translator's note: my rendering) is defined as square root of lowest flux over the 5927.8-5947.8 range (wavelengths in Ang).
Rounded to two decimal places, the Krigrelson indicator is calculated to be 4.42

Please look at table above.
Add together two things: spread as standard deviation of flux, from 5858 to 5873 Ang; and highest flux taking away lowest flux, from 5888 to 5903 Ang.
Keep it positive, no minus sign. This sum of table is 2.4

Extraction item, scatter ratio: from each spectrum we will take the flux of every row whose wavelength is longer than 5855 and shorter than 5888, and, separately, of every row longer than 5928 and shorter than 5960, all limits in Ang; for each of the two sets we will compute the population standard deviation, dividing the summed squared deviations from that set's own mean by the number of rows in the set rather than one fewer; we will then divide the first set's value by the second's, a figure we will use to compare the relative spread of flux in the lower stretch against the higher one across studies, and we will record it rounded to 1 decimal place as 3.5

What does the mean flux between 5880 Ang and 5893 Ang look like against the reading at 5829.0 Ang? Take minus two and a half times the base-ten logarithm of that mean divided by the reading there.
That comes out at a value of 0.20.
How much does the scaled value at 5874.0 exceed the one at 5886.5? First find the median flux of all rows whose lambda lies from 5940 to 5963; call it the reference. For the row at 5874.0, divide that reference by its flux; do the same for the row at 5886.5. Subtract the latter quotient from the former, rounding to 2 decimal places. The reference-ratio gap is -0.21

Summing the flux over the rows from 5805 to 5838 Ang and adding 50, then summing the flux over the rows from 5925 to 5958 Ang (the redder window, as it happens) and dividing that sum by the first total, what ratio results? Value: 0.820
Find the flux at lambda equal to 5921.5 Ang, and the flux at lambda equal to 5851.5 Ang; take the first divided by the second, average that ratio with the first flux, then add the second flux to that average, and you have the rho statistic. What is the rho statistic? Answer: 30.5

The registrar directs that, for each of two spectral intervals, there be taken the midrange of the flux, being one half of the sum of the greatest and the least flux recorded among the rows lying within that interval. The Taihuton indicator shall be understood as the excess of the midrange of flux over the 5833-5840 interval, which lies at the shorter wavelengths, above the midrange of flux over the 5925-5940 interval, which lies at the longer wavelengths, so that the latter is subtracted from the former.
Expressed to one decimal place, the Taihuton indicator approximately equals 1.1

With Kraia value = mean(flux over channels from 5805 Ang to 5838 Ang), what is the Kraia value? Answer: 20.4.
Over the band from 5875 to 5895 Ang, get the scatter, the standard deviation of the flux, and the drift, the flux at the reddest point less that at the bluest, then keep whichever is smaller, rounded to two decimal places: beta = -4.72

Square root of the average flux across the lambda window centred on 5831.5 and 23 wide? 4.54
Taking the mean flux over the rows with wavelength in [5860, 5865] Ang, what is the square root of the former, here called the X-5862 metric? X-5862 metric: 4.359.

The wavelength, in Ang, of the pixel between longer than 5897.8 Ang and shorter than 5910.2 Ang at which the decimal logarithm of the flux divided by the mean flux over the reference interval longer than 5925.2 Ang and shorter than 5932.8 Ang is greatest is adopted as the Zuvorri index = 5909.0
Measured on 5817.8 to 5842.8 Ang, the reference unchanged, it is 5841.5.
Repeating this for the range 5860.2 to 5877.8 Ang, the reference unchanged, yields 5876.5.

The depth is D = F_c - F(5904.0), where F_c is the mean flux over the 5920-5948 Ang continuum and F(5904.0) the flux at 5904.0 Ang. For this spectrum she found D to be 1.1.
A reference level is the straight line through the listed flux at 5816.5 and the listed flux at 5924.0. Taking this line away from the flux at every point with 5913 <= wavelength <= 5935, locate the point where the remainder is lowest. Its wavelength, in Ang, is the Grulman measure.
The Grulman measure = 5919.0 Ang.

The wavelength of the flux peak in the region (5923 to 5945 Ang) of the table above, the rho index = 5944.0 Ang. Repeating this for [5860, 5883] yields 5876.5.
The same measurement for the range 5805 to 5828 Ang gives 5826.5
